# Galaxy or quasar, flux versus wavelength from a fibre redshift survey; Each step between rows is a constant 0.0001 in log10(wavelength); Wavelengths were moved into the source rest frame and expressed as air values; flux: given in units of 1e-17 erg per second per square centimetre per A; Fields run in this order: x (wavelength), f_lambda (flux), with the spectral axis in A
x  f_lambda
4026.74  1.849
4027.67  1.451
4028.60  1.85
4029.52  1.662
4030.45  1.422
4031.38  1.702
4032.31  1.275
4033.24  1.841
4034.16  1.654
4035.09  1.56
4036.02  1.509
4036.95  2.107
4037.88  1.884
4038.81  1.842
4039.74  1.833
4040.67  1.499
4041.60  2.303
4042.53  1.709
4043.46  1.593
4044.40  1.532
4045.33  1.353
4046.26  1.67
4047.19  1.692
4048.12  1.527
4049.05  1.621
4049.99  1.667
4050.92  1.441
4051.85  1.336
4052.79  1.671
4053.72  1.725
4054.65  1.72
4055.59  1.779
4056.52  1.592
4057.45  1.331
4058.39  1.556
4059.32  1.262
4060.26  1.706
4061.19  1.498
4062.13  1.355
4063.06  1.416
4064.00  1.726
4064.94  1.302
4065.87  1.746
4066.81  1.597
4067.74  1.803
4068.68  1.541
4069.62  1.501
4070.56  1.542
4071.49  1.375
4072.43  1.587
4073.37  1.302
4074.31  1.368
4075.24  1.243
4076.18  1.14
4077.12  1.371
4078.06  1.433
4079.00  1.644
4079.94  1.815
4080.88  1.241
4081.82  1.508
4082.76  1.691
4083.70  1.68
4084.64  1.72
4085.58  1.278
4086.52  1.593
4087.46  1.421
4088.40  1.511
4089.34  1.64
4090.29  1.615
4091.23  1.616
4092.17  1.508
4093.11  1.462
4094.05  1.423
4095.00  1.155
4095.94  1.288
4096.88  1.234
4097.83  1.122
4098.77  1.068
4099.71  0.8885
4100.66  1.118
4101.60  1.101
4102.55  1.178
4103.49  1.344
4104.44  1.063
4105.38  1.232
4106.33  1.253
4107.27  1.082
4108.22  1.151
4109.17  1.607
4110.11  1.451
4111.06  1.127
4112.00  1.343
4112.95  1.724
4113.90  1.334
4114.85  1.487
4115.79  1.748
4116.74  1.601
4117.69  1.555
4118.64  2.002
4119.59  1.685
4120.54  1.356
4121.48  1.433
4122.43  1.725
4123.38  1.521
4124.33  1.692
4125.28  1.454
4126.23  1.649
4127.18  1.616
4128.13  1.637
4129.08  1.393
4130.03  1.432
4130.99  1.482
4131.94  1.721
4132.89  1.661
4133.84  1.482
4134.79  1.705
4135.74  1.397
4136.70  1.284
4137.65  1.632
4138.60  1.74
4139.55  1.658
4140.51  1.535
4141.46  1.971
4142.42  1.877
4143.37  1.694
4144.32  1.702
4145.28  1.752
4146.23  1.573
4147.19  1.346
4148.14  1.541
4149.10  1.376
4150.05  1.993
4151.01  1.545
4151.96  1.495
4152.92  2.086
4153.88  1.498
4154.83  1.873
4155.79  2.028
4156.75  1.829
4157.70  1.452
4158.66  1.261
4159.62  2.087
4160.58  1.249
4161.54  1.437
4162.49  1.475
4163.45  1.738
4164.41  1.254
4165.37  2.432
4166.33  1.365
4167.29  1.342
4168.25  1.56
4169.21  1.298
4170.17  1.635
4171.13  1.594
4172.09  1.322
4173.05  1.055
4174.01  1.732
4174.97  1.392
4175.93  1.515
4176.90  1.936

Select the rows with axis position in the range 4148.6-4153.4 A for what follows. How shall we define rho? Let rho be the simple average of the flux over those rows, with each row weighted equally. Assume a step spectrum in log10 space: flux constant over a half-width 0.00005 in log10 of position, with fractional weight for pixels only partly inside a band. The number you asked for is 1.70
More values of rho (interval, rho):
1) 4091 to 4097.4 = 1.38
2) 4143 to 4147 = 1.68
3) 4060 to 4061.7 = 1.60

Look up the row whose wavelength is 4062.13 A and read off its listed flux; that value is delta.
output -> 1.355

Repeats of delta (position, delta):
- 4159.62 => 2.087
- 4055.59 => 1.779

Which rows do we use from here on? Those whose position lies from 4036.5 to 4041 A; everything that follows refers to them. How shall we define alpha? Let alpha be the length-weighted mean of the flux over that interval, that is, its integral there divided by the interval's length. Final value 1.84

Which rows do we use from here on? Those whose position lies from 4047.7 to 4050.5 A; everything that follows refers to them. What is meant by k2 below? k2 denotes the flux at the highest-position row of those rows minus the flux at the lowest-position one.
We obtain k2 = 0.14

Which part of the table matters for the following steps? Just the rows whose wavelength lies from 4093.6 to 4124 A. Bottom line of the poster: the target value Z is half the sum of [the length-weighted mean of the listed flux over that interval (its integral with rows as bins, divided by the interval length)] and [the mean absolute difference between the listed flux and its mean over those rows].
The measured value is 0.78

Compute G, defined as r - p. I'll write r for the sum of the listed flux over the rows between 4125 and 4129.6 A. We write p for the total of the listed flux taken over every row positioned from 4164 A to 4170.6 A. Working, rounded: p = 11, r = 7.7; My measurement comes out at -3.1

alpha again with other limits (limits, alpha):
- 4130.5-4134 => 1.59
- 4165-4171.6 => 1.59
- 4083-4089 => 1.54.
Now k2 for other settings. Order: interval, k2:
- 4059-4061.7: 0.24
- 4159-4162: -0.65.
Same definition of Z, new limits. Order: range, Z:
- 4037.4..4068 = 0.89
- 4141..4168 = 0.95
